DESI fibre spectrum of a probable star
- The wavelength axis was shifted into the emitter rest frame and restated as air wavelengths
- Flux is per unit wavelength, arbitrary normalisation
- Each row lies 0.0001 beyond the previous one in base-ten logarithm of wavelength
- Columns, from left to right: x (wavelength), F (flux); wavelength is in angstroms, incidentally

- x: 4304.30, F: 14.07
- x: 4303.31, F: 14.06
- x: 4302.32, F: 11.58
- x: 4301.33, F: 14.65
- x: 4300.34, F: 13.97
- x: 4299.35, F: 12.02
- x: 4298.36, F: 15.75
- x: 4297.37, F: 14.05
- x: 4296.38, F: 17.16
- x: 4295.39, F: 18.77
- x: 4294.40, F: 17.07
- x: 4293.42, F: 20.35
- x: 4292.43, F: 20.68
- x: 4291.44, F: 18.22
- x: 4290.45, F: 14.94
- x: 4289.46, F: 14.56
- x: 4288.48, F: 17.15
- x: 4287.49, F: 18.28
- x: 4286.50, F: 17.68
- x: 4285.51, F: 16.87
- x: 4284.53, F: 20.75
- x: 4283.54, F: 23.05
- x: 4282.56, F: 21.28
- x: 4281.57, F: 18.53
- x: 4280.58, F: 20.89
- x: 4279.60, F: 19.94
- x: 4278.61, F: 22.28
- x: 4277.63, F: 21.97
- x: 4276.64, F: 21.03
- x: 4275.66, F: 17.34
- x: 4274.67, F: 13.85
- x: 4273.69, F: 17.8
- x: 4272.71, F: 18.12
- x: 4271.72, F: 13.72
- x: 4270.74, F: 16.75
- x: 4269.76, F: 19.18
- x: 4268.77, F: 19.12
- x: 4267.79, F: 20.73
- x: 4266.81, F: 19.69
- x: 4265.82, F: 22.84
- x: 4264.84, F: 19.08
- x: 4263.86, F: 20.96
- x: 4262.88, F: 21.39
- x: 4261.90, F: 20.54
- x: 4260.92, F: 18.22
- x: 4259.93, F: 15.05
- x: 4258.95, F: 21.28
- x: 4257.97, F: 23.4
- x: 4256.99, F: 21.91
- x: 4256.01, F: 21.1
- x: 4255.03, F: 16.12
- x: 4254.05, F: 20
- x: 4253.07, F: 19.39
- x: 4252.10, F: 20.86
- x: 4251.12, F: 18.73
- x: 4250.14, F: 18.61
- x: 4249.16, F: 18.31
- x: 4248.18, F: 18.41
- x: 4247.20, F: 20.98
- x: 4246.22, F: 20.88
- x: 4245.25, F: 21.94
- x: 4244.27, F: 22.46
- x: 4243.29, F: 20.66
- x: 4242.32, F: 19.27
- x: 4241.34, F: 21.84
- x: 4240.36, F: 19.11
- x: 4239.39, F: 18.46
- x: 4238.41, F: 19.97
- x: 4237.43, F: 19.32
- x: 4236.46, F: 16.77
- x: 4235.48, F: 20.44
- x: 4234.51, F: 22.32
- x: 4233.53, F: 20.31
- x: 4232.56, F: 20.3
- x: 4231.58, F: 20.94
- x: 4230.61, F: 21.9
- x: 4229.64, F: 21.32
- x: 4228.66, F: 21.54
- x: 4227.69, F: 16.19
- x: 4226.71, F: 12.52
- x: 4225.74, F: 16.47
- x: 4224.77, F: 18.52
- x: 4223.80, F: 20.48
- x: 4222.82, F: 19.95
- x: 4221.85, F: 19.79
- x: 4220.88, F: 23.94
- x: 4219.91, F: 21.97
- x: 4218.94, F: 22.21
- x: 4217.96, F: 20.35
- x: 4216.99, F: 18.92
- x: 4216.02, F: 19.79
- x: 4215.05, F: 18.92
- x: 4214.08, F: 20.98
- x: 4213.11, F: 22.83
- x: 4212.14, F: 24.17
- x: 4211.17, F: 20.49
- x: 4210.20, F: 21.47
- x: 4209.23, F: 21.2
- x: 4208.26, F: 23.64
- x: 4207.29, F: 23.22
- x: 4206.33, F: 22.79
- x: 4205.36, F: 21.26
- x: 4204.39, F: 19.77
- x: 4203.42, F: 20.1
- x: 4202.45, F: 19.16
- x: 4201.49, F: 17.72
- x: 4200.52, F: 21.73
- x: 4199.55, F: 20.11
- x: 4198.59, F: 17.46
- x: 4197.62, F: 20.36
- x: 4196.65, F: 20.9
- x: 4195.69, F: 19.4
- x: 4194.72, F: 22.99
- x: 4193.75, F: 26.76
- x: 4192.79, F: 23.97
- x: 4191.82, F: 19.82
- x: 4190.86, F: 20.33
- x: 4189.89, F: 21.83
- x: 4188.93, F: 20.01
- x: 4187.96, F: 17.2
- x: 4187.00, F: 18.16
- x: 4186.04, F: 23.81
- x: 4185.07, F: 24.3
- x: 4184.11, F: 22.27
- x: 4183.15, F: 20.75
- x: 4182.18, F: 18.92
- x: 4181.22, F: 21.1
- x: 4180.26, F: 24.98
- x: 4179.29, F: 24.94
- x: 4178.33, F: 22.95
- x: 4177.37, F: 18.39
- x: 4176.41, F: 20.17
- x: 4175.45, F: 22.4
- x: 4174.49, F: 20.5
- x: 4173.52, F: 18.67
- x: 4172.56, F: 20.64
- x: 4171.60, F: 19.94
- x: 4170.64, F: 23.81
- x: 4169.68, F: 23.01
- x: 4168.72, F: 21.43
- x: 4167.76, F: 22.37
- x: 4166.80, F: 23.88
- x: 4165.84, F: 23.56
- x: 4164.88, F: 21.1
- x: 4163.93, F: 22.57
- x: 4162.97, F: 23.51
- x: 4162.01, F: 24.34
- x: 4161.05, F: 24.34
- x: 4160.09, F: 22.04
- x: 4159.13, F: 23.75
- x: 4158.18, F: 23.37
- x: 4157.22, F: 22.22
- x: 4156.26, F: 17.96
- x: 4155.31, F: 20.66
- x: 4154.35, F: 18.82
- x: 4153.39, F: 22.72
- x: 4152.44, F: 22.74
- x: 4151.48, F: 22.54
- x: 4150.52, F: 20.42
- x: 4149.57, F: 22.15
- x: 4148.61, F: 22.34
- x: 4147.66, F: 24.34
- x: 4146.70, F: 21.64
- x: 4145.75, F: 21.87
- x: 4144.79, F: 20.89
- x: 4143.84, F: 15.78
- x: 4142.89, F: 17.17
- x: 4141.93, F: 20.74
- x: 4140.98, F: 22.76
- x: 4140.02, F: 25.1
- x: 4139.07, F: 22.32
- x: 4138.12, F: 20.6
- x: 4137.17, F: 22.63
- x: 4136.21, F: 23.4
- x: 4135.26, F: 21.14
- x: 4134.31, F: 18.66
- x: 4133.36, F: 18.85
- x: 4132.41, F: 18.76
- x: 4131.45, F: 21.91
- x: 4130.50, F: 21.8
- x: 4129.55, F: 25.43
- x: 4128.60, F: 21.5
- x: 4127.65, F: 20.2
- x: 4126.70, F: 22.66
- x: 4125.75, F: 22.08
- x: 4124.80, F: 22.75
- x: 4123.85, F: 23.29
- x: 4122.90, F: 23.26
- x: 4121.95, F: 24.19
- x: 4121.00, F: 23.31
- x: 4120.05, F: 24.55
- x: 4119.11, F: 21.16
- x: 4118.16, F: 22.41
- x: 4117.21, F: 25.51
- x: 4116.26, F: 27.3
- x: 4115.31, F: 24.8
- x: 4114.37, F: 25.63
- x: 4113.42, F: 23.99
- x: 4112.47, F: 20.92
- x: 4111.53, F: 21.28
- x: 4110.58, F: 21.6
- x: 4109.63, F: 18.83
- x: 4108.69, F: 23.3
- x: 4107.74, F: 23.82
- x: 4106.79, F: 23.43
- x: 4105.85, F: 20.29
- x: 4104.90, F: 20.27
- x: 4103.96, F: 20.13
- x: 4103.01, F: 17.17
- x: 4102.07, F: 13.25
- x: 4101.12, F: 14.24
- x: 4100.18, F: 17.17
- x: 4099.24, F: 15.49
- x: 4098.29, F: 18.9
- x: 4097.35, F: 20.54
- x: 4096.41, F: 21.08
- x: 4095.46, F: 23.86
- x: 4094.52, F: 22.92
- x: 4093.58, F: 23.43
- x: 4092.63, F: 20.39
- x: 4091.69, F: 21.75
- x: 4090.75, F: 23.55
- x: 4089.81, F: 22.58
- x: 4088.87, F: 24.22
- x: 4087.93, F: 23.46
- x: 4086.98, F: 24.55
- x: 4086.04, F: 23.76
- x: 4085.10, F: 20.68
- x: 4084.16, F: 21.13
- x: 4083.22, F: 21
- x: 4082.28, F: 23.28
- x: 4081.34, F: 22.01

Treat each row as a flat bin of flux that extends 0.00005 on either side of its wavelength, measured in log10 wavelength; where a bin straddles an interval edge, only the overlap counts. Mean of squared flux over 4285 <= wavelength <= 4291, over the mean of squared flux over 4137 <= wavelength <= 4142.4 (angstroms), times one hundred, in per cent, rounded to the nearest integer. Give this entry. 55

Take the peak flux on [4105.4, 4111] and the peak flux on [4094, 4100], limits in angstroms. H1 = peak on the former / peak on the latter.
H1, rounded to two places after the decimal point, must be 1.00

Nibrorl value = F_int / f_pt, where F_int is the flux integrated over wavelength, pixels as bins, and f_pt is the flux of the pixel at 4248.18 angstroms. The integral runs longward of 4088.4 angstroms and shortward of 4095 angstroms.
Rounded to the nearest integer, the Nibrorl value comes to 8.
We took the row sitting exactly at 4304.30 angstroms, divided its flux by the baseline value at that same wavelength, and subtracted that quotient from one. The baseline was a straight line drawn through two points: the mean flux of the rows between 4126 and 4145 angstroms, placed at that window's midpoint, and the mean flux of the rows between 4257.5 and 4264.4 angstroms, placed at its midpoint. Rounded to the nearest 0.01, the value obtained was 0.29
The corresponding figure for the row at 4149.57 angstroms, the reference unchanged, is -0.05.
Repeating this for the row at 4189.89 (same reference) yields -0.06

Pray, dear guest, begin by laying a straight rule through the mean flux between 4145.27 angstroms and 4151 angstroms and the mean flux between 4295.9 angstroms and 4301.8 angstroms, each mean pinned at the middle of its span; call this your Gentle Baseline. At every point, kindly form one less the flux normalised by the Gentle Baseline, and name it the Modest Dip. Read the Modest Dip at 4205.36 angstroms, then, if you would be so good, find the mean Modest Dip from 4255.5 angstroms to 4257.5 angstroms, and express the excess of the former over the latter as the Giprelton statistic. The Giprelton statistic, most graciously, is 0.18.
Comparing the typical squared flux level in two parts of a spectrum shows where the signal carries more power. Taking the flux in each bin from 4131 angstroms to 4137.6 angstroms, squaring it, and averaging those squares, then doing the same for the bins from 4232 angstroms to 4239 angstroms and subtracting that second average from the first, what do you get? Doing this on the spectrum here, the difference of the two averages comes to 35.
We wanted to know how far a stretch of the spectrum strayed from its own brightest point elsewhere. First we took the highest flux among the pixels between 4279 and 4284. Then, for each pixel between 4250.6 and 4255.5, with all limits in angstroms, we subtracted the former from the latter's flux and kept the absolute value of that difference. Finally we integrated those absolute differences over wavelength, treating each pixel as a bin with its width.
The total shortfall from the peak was 19.7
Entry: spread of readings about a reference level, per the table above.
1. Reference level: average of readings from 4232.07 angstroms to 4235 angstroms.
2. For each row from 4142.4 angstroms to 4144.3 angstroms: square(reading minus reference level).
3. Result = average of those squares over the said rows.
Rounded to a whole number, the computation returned 21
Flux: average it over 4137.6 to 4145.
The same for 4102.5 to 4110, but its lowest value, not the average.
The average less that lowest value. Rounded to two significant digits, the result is 3.5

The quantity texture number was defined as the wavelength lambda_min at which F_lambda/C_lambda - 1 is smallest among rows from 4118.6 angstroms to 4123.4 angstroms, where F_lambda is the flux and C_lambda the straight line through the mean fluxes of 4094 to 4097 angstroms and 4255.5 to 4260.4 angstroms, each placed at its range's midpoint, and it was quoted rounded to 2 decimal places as 4119.11 angstroms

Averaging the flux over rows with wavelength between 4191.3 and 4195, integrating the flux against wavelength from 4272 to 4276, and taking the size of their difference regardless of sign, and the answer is 43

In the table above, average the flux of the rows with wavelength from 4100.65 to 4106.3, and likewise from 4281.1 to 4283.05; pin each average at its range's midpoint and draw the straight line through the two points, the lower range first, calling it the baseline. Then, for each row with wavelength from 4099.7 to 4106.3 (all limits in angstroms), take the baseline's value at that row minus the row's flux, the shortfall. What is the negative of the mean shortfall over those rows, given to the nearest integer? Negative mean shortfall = 0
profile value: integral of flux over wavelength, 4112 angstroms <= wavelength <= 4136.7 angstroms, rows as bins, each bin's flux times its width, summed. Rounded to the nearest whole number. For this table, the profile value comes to 560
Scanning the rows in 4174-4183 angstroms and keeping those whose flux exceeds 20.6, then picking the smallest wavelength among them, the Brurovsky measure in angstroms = 4175.45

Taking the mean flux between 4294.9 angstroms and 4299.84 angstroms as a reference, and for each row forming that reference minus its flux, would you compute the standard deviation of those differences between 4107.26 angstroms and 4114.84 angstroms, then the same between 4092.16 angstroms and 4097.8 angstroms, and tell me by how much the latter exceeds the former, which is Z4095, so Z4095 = -0.6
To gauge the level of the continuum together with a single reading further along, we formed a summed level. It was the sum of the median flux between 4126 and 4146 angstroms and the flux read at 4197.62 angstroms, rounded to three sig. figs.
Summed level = 41.9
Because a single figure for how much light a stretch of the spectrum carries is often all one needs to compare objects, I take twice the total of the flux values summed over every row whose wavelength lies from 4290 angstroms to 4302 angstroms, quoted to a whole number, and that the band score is 395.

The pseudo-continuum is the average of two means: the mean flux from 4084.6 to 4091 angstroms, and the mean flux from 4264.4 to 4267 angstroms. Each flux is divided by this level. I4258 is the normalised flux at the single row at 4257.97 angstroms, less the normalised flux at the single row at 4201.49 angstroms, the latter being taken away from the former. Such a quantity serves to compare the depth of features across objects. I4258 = 0.26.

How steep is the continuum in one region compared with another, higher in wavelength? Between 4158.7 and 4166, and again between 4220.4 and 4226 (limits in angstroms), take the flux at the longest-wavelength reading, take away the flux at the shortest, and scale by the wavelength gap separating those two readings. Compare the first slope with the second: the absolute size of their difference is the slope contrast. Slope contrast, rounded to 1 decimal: 1.5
